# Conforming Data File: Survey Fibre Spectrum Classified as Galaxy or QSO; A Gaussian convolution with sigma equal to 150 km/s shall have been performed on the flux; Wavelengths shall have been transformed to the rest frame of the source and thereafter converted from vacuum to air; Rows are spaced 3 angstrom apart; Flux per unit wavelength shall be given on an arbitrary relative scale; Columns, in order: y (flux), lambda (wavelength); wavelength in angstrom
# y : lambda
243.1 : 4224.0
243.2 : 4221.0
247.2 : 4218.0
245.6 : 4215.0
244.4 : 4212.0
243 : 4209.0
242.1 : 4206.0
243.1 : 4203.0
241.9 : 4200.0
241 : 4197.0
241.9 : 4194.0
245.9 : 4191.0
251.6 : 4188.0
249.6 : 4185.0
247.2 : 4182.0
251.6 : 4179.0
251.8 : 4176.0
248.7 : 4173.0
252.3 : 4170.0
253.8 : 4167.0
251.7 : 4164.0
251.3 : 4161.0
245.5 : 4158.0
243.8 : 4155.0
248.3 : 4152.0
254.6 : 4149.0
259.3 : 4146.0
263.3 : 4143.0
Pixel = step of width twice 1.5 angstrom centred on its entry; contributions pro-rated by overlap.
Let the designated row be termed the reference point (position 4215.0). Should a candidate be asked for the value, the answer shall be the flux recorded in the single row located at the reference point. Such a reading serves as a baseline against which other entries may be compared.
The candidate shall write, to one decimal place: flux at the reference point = 245.6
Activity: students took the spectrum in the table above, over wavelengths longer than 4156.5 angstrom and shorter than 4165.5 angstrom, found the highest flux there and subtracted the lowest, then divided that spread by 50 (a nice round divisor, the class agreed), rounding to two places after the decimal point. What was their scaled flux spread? 0.12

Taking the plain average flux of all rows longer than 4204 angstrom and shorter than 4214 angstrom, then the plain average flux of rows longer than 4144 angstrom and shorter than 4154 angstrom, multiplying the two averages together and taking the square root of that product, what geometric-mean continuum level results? 249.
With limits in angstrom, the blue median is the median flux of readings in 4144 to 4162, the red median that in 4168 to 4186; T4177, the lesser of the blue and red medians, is 250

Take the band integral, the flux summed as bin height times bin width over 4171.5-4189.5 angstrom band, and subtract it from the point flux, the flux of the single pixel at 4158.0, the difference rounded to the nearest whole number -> -4256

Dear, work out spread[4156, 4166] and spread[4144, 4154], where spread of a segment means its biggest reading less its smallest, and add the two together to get 17.2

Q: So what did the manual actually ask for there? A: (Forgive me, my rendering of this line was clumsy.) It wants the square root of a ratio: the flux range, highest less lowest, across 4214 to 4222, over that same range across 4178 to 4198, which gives 0.6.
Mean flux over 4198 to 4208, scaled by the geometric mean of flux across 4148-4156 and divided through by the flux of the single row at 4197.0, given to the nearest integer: 250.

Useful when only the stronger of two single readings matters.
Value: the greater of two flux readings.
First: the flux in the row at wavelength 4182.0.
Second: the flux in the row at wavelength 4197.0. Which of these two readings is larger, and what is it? 247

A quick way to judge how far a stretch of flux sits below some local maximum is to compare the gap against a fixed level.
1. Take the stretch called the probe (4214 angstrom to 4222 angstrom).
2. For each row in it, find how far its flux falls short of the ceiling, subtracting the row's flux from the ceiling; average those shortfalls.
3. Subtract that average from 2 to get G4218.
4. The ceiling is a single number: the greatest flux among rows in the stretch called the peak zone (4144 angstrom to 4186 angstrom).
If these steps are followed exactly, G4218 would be -12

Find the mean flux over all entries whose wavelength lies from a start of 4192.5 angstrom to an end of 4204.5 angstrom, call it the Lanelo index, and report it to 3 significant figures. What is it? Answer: 242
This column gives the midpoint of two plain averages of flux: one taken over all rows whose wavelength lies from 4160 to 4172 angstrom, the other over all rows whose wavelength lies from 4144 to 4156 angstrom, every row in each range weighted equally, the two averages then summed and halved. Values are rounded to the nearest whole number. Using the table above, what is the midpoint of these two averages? 252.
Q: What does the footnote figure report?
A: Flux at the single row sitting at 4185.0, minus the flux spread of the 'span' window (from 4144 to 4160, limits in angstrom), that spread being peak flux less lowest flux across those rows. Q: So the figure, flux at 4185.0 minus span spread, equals 234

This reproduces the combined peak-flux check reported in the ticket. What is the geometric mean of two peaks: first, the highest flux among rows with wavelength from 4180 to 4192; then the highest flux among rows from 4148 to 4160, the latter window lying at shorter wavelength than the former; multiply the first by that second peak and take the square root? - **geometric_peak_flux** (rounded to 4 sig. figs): 253.1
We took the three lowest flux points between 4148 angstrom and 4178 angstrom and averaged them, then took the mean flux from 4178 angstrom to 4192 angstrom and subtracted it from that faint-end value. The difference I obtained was -3.3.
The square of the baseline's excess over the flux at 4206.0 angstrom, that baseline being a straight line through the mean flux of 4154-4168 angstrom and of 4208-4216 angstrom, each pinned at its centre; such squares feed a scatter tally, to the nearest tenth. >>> 7.9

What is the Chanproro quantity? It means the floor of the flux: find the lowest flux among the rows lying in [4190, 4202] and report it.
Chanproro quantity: 241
